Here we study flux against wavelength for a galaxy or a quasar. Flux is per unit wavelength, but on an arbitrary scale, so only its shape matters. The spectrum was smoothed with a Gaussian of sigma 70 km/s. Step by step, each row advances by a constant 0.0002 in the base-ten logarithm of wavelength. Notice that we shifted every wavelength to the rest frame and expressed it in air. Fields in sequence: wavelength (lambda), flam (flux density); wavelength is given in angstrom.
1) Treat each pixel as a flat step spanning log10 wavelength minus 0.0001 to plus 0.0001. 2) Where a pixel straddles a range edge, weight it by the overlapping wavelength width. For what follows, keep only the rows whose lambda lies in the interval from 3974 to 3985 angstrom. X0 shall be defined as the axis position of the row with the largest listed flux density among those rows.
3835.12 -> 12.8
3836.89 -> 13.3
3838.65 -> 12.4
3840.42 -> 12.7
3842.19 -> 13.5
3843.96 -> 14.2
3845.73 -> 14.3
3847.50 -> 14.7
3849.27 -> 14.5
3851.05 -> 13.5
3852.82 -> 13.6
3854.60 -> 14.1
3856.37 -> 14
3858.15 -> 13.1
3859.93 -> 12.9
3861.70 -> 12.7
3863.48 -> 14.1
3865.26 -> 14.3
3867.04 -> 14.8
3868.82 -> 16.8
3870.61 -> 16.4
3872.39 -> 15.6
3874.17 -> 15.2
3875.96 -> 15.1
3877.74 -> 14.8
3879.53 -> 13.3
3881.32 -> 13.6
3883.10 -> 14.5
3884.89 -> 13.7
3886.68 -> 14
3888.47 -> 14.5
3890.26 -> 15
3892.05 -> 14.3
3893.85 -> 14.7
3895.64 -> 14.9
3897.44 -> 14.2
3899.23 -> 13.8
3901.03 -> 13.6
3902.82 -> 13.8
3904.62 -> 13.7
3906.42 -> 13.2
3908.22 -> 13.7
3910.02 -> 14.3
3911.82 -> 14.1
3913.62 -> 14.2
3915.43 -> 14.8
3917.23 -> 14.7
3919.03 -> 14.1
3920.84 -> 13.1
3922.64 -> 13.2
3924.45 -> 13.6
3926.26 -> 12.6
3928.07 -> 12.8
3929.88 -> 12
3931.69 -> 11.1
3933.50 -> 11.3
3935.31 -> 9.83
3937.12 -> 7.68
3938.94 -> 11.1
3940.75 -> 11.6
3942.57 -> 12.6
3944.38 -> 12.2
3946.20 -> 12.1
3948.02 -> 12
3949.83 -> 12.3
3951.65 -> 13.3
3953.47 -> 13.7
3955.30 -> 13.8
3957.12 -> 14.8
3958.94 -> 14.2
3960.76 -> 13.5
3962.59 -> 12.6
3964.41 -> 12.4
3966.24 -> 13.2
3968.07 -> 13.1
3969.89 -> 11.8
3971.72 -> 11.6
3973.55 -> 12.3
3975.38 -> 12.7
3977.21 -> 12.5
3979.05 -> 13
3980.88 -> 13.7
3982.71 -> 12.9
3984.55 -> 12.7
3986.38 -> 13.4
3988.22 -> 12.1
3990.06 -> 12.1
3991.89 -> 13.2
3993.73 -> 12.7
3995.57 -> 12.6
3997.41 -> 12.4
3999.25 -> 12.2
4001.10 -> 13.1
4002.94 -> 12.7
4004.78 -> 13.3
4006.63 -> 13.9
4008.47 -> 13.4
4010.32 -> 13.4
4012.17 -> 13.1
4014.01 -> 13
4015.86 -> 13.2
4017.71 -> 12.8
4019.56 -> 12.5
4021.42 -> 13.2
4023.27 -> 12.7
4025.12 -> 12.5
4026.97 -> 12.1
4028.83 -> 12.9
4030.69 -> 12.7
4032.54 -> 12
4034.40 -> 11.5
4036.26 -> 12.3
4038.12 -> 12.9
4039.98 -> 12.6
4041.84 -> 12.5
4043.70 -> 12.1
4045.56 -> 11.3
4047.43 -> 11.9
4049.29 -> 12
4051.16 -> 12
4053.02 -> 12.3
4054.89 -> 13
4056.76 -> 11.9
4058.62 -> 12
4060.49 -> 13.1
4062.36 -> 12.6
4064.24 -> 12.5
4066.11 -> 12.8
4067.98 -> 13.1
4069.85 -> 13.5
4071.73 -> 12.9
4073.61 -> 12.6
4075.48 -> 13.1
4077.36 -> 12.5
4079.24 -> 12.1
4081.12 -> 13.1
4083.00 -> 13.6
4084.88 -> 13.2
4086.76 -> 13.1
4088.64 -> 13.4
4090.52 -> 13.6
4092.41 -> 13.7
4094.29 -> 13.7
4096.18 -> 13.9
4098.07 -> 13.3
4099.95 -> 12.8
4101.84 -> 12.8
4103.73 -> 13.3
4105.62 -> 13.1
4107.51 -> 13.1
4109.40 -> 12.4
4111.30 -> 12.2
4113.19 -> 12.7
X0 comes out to 3980.88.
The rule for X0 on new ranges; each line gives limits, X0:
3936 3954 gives 3953.47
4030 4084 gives 4083.00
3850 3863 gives 3854.60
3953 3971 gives 3957.12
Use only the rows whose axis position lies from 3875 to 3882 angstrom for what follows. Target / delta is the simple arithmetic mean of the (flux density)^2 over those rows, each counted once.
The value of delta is 202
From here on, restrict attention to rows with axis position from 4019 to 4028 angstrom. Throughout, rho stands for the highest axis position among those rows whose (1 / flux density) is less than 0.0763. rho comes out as 4021.42 angstrom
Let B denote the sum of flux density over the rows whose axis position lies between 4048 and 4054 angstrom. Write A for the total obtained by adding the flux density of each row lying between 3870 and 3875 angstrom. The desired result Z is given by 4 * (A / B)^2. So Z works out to 6.8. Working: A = 47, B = 36.3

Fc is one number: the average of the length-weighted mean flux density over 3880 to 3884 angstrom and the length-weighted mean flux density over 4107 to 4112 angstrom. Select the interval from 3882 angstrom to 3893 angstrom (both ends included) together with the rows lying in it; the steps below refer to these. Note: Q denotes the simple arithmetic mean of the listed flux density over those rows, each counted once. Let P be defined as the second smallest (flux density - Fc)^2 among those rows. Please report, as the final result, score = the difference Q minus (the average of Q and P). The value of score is 6.9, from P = 0.56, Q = 14.3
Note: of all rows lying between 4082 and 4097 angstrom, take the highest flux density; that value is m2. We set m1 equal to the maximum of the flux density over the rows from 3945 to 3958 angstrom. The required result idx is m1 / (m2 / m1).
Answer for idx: 15.8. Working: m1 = 14.8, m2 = 13.9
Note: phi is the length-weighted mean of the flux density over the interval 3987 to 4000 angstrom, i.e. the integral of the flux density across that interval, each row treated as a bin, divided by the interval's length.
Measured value 12.5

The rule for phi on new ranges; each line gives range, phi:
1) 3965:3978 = 12.5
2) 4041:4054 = 12.0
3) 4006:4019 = 13.2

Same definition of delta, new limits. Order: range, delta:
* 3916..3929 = 181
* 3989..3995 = 161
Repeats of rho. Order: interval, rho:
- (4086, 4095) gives 4094.29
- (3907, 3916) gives 3915.43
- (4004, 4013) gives 4010.32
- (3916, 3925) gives 3924.45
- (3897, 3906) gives 3904.62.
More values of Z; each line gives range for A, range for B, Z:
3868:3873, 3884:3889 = 5.3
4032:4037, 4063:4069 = 3.5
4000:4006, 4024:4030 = 4.3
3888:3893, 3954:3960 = 4.2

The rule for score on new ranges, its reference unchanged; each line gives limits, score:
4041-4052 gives 5.3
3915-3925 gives 6.9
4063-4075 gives 6.4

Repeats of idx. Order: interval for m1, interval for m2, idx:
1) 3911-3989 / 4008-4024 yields 16.3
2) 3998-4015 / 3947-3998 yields 13.1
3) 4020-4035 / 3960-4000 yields 12.7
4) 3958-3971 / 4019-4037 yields 15.3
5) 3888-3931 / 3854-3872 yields 13.4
